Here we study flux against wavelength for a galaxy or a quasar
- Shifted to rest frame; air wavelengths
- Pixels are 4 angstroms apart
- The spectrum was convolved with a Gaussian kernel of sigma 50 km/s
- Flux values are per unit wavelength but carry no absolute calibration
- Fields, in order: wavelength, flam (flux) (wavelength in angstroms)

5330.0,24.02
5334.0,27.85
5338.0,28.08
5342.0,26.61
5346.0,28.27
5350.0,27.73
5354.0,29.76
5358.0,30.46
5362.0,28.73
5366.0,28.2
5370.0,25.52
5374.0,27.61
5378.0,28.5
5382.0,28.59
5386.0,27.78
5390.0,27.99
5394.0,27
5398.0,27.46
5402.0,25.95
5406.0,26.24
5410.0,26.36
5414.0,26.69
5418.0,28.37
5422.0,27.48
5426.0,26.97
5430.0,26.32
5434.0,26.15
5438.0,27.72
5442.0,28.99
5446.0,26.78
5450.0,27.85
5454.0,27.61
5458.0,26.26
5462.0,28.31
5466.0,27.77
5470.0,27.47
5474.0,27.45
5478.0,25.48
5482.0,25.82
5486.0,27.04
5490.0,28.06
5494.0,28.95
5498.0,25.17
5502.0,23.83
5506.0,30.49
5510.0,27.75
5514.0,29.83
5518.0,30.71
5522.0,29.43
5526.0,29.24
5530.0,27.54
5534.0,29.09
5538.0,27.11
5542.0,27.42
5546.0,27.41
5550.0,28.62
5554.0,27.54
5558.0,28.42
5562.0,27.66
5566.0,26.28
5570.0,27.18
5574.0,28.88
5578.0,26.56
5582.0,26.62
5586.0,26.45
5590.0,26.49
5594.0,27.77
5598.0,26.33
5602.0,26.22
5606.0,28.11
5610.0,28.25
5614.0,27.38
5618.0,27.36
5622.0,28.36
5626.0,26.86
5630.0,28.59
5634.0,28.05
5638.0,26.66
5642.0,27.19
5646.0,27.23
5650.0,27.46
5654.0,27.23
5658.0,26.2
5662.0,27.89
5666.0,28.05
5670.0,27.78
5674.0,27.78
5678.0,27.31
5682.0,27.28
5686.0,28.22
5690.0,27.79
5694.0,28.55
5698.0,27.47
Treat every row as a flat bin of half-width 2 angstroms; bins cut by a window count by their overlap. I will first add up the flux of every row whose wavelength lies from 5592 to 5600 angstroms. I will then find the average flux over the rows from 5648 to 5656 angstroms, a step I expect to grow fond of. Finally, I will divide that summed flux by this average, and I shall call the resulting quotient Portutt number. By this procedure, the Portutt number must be 1.98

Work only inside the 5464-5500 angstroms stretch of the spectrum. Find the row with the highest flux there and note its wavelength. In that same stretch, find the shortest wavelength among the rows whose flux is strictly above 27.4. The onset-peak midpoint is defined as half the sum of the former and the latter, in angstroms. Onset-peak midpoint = 5480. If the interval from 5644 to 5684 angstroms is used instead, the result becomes 5658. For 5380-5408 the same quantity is 5382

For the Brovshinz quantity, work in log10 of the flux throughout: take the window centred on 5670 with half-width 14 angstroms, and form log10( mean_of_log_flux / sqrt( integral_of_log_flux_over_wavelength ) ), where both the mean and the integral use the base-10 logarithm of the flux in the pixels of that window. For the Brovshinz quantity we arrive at -0.645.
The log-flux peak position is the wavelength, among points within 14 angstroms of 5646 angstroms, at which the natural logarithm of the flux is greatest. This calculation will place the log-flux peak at 5634.0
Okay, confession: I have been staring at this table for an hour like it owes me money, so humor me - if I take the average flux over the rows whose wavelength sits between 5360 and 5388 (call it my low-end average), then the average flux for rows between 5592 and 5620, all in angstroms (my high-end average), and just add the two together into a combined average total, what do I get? 55.2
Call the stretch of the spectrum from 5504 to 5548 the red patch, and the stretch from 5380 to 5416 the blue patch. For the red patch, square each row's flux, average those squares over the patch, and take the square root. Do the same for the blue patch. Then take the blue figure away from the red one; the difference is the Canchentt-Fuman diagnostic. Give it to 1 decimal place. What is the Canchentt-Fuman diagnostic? 1.6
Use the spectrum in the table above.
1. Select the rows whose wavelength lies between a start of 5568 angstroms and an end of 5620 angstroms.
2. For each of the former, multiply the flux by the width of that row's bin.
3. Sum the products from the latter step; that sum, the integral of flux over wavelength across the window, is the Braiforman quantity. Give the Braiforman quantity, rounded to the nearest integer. 1414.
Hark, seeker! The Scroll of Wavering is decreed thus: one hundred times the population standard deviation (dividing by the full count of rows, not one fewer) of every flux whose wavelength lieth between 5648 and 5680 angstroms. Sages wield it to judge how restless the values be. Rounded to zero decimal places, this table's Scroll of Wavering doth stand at 55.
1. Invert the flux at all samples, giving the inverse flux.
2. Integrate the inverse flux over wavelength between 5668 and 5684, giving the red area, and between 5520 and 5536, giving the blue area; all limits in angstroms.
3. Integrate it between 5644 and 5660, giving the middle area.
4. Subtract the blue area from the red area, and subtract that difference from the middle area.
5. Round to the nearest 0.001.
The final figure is 0.567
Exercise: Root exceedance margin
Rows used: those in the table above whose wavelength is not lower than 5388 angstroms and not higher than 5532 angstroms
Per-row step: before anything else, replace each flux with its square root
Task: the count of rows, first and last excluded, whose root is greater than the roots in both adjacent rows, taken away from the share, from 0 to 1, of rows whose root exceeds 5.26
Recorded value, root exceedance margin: -8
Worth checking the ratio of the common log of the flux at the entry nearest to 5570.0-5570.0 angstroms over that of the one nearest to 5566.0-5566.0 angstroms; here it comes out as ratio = 1.01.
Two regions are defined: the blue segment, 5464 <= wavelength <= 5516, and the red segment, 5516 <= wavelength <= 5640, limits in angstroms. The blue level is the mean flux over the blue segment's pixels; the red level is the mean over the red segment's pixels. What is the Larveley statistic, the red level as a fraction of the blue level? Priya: 1.01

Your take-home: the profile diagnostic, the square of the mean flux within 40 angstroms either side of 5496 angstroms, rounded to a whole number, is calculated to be 772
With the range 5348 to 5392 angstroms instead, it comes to 799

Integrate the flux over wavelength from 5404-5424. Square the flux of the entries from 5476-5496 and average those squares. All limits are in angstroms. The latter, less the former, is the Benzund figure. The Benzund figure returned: 194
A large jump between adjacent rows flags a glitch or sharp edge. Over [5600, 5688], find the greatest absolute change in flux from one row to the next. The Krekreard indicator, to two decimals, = 1.89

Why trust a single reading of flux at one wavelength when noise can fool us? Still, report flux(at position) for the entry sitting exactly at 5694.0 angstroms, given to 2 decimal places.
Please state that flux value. 28.55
